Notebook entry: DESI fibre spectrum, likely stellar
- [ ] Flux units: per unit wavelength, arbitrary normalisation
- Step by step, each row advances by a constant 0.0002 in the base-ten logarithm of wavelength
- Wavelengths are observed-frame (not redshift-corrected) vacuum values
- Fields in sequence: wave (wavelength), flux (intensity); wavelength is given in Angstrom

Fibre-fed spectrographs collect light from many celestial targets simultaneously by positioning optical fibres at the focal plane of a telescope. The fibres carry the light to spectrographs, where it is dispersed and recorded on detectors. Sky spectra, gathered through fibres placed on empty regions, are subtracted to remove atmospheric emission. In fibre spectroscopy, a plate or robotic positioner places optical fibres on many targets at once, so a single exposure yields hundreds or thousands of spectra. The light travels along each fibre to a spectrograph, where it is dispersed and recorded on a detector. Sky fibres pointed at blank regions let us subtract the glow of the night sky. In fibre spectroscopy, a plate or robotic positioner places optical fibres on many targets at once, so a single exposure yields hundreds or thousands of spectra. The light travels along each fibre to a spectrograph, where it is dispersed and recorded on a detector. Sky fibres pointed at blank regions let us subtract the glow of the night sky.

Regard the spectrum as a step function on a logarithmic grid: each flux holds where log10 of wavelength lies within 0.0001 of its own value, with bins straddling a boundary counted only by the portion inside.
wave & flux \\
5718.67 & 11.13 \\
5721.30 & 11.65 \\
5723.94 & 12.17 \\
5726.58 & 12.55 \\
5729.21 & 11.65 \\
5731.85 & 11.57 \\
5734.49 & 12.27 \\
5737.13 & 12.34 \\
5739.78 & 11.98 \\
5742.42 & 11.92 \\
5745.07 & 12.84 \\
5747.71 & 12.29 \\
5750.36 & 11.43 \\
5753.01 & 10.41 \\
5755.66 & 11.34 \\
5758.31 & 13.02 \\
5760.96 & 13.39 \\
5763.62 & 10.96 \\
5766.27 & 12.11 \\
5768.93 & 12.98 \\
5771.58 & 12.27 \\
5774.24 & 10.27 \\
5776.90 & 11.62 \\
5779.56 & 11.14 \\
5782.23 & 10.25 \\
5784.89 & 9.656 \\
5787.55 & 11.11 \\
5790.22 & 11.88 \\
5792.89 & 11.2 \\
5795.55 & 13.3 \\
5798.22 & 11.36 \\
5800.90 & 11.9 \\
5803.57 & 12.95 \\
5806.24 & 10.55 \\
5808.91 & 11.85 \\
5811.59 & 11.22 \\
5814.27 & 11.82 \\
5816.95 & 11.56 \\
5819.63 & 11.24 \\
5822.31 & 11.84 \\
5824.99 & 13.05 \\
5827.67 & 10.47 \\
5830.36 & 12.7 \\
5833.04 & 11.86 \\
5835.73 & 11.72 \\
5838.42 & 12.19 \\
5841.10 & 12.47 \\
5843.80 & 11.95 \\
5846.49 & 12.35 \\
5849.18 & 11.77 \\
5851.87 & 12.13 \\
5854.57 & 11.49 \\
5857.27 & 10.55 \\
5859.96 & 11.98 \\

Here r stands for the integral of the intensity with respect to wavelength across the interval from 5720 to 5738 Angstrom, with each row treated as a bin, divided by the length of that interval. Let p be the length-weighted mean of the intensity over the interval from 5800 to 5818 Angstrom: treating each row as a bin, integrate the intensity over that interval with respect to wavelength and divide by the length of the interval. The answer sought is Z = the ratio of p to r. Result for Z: 0.97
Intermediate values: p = 11.7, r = 12.0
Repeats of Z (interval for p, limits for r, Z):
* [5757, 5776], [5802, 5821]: 1.05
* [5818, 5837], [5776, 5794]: 1.08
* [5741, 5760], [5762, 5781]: 1.02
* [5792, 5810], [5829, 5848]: 0.98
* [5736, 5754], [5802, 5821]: 1.03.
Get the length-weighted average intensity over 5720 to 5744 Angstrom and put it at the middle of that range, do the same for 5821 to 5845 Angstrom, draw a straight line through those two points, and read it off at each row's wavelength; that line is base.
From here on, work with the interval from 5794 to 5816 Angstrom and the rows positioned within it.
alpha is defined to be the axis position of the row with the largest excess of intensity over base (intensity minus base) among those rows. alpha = 5795.55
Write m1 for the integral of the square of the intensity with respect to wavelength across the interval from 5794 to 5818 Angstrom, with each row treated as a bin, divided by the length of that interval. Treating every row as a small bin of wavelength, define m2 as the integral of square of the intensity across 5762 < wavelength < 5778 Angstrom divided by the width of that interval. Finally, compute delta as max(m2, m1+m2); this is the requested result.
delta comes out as 279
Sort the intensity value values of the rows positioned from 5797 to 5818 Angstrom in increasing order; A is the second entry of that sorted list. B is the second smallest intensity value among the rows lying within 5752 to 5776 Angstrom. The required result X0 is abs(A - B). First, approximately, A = 11.22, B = 10.41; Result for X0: 0.81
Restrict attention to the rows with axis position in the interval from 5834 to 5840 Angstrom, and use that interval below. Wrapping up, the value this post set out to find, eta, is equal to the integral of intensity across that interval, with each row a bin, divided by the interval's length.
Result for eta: 12.0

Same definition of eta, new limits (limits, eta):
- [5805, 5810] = 11.2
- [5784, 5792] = 11.0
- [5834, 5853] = 12.1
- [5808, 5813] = 11.5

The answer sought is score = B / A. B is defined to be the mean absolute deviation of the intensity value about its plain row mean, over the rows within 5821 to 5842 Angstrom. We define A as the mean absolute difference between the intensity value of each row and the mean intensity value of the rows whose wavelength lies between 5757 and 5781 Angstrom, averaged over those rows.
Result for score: 0.7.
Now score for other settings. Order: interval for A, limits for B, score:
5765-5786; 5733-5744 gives 0.2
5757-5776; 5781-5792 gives 0.9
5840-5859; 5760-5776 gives 2.0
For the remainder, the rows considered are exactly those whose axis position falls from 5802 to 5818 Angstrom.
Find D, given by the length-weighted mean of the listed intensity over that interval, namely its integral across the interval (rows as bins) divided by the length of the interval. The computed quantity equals 11.7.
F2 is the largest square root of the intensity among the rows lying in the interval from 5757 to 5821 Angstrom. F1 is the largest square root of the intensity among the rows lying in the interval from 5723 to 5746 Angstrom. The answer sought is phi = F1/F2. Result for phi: 0.98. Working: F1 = 3.58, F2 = 3.66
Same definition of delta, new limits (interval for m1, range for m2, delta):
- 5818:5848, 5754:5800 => 280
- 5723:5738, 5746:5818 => 282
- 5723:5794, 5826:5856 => 281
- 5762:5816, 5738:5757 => 273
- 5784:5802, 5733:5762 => 281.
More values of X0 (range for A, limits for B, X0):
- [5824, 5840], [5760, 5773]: 0.39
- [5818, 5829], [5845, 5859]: 0.25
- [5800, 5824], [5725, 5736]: 0.43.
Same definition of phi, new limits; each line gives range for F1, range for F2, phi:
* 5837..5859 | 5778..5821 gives 0.97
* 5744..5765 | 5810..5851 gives 1.01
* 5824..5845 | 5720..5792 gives 0.99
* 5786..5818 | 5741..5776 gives 1.00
